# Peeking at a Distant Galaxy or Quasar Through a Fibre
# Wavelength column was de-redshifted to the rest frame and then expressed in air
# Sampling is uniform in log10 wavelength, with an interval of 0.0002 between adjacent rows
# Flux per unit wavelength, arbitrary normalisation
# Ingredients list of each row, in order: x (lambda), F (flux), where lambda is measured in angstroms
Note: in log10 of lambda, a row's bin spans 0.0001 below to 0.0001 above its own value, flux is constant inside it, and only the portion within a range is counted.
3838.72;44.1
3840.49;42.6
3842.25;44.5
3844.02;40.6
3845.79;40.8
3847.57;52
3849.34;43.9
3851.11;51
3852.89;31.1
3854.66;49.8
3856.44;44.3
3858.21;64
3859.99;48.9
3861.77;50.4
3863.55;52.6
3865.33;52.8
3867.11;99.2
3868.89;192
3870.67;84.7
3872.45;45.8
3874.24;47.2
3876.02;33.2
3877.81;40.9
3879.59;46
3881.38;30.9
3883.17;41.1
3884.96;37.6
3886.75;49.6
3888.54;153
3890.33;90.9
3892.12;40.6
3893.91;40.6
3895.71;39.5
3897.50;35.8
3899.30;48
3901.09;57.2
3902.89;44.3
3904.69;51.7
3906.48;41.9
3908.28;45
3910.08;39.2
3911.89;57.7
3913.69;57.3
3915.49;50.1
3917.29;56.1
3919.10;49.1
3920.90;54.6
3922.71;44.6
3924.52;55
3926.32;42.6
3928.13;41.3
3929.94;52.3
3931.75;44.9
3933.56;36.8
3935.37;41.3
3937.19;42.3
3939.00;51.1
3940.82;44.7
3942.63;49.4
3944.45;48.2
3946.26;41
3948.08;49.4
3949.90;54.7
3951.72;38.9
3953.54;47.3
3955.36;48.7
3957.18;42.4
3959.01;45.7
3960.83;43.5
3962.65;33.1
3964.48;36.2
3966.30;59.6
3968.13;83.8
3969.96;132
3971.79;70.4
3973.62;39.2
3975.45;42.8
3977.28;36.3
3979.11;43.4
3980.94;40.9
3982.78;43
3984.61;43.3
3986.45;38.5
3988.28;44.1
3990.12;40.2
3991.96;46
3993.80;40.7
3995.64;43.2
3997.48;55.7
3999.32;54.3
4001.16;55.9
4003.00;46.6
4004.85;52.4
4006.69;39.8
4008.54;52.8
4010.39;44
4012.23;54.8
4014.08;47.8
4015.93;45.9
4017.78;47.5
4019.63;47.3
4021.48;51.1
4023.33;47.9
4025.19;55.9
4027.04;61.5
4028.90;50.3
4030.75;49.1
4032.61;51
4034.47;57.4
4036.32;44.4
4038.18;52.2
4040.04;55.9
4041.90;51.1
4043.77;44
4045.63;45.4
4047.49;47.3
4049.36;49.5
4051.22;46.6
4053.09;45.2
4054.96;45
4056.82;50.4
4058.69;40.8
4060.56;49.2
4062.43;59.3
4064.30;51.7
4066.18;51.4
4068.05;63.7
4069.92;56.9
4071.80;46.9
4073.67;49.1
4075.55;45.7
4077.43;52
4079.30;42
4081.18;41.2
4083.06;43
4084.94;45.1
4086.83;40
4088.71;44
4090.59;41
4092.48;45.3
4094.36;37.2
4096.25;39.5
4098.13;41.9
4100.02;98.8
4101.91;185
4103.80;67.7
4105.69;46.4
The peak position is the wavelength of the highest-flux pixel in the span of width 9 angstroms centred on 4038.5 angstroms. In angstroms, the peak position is 4034.47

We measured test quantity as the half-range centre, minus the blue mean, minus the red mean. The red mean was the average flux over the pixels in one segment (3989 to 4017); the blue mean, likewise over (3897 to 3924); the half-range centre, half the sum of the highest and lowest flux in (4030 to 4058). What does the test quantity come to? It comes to -46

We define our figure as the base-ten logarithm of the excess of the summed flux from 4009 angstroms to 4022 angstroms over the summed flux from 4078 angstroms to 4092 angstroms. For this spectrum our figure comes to 1.62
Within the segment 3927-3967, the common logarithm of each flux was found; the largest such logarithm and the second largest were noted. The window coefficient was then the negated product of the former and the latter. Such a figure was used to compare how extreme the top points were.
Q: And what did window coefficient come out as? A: -3.09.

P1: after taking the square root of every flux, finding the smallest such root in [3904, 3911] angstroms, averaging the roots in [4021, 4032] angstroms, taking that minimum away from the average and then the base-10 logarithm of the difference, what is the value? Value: -0.01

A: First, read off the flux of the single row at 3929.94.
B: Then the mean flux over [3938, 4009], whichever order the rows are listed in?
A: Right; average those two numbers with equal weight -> 51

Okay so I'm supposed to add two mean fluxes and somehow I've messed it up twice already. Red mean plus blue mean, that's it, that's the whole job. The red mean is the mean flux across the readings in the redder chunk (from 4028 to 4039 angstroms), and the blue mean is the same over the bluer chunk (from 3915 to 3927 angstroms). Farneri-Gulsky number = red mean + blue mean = 101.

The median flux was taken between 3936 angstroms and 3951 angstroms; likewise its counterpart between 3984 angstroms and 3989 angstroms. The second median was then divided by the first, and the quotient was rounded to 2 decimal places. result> 0.89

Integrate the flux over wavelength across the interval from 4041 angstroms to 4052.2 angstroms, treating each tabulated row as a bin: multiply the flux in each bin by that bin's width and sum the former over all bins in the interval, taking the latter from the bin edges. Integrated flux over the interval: 529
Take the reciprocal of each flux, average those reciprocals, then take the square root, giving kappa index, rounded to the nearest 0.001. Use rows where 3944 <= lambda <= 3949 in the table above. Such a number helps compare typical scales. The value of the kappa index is 0.148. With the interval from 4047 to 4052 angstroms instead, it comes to 0.145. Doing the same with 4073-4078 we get 0.143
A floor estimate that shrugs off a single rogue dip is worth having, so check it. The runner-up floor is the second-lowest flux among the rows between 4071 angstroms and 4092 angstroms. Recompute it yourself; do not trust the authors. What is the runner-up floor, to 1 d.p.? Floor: 41.0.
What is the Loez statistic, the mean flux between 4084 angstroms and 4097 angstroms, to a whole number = 42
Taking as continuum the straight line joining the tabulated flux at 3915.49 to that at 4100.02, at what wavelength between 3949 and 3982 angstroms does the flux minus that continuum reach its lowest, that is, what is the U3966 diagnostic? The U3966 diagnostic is 3977.28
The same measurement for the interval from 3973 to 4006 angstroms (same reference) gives 3986.45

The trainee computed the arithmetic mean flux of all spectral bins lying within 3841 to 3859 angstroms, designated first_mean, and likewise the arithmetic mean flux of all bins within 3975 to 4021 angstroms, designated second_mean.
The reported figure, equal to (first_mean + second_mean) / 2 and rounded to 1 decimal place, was 46.0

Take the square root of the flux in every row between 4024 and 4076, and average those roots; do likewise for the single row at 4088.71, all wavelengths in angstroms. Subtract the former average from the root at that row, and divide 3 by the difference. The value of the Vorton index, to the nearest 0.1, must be -6.4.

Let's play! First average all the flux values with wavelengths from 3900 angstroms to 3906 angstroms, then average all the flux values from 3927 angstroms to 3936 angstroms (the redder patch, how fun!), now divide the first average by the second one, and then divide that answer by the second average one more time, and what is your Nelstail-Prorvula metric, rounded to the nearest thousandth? 0.027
